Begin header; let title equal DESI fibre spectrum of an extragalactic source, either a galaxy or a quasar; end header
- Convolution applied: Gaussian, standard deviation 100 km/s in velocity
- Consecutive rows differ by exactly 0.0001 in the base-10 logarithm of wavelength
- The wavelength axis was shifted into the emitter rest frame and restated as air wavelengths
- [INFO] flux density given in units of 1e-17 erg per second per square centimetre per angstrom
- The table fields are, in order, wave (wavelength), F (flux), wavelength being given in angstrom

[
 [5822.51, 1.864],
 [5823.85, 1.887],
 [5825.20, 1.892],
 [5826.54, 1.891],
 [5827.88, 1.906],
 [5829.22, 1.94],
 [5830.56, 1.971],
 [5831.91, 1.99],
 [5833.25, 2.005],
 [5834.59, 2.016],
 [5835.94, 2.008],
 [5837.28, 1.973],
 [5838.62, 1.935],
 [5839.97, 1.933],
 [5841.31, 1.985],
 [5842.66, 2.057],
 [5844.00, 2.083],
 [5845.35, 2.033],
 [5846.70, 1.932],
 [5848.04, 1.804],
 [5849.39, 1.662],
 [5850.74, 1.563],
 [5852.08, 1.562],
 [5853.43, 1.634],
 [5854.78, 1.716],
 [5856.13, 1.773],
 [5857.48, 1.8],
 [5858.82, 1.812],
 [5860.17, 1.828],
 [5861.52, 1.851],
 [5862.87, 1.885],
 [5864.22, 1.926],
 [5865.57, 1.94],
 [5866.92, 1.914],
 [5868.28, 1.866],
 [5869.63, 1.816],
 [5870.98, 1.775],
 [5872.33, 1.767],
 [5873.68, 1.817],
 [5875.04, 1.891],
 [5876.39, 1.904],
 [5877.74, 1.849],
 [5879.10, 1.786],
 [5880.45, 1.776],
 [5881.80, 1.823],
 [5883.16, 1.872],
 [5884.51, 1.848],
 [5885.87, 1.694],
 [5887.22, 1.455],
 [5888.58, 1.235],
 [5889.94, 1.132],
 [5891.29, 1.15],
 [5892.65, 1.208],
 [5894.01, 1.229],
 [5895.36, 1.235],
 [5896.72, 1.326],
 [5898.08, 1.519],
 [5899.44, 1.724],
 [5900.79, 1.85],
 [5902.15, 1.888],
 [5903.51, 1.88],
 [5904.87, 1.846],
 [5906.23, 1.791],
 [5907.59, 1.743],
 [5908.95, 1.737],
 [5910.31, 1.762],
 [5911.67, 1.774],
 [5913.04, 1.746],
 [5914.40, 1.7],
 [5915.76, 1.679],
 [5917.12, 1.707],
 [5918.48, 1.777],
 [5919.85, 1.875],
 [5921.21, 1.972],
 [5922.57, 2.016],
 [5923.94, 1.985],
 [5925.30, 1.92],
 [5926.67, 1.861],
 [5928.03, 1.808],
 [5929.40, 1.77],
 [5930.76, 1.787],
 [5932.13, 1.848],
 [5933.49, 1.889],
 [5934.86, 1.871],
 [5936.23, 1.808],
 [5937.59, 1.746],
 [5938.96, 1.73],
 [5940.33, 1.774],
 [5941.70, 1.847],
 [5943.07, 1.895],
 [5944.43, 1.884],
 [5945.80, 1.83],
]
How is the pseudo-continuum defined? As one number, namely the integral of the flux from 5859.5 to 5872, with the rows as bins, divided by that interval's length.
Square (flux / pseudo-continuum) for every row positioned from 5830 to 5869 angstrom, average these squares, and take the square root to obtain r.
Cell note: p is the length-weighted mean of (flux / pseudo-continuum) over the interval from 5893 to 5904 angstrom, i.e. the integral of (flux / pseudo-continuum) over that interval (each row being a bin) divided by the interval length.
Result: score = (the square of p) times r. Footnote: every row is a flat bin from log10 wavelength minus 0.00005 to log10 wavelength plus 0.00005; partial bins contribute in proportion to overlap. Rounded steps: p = 0.84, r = 1.01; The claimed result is 0.71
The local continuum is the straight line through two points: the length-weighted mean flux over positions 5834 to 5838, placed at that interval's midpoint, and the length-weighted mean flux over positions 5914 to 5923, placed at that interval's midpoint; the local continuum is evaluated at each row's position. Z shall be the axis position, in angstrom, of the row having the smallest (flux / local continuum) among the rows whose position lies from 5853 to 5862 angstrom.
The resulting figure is 5853.43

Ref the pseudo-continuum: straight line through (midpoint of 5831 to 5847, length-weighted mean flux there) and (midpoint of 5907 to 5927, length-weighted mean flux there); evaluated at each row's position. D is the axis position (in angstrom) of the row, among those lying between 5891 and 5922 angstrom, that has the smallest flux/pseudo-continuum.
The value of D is 5891.29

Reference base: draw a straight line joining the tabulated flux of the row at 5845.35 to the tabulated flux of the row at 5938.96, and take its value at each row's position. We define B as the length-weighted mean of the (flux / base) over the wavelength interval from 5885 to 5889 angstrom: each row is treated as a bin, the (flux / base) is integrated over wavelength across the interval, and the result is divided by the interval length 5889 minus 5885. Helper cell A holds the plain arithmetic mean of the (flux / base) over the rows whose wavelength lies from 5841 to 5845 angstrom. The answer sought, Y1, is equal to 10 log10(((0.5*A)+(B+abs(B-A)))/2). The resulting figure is -1.25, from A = 1.00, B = 0.79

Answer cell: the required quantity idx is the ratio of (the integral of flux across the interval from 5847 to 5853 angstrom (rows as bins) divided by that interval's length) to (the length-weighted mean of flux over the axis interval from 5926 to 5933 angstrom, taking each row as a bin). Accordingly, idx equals 0.92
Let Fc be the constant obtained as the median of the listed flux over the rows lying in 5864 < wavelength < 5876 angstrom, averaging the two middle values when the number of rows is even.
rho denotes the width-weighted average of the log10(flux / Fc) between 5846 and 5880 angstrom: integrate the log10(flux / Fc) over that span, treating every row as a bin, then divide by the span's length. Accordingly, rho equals -0.016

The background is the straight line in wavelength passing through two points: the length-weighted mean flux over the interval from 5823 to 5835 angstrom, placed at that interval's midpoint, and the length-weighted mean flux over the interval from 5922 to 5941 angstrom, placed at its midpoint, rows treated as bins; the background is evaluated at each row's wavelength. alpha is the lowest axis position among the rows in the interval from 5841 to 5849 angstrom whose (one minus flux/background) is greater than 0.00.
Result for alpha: 5848.04 angstrom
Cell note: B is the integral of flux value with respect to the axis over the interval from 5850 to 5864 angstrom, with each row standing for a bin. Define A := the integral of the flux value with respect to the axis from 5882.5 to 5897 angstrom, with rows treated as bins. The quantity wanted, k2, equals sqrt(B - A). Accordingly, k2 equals 2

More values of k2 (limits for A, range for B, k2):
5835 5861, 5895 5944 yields 6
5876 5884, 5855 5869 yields 3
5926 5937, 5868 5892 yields 5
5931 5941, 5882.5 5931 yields 8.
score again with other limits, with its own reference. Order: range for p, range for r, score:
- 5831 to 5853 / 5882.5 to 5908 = 0.89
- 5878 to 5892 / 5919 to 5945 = 0.72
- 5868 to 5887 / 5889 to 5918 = 0.82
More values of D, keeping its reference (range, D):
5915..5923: 5915.76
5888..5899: 5889.94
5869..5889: 5888.58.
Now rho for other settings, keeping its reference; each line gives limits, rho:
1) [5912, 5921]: -0.026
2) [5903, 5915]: -0.022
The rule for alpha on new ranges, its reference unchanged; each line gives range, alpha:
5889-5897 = 5889.94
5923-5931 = 5928.03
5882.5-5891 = 5883.16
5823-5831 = 5823.85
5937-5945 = 5937.59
